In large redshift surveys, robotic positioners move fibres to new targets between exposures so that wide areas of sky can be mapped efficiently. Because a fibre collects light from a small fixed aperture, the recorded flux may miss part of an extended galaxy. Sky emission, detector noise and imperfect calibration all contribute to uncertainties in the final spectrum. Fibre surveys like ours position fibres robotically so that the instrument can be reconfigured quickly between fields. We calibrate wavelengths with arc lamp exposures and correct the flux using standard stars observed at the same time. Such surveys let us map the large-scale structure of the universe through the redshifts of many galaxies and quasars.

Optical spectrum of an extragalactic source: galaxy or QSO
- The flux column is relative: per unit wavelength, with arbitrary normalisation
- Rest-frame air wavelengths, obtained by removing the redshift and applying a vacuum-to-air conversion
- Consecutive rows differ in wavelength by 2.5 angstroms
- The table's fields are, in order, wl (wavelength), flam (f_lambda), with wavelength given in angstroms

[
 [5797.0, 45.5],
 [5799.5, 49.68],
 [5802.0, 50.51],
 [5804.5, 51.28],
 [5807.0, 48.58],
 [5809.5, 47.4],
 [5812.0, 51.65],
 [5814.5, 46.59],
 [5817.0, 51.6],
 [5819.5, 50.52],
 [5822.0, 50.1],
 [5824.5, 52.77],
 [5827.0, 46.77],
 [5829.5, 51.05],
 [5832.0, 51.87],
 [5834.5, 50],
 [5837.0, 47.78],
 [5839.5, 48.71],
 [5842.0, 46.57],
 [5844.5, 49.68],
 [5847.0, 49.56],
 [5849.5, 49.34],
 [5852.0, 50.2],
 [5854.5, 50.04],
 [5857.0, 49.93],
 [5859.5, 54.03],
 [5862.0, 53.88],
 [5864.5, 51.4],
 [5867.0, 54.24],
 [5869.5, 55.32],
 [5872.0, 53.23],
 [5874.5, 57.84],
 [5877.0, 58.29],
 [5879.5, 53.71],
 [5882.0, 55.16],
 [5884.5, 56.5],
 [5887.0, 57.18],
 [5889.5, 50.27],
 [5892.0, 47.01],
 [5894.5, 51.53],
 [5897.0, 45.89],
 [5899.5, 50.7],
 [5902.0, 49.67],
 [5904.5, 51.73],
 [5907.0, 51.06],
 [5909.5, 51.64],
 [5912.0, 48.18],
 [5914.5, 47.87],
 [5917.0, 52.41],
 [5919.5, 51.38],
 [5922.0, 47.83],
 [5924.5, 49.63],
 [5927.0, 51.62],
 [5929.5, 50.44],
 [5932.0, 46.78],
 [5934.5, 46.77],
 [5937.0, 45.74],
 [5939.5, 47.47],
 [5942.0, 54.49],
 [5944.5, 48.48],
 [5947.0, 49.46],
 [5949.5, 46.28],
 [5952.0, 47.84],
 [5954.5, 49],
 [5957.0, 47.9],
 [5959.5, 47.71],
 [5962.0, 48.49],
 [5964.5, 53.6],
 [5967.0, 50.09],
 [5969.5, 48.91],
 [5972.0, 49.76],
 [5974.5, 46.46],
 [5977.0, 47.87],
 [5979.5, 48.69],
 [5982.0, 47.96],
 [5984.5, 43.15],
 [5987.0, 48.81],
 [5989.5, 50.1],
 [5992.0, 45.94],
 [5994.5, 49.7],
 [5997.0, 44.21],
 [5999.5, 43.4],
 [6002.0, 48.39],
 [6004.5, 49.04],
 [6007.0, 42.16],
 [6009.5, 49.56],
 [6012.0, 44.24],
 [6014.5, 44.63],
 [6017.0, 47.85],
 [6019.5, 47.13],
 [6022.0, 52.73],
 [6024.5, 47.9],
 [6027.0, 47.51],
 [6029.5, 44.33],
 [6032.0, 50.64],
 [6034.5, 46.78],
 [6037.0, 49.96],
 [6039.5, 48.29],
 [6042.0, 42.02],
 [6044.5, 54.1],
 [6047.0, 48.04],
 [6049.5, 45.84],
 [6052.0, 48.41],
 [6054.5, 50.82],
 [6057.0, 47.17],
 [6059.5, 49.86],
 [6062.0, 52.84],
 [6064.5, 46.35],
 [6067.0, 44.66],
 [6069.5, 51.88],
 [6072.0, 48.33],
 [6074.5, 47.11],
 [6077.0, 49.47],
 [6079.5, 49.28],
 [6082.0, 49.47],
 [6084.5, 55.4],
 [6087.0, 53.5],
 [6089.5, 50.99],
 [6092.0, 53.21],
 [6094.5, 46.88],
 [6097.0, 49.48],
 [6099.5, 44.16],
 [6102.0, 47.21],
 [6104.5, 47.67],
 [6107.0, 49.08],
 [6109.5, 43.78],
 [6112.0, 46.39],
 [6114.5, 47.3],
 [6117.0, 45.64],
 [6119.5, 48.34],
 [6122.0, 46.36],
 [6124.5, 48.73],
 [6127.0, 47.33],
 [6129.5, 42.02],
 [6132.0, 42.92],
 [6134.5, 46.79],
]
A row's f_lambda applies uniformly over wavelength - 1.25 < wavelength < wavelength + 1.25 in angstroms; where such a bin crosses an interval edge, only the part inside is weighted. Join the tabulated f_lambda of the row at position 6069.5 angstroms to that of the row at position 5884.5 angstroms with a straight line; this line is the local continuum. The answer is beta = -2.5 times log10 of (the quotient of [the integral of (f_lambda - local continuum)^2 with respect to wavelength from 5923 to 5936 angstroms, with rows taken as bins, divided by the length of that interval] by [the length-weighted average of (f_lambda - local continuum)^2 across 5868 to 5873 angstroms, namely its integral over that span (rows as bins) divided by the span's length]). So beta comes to -2.0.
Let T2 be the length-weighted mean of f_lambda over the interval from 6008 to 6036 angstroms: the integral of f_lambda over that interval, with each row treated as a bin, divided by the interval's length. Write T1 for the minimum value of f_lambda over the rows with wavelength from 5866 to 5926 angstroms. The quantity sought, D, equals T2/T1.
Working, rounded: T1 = 45.89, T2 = 47.55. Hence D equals 1.04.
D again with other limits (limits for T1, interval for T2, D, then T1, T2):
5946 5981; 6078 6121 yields 1.05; 46.28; 48.68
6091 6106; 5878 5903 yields 1.17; 44.16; 51.85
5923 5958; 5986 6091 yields 1.06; 45.74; 48.32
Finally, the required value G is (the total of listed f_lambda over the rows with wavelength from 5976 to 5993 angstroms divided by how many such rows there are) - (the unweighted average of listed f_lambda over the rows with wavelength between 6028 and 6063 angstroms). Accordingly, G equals -1.0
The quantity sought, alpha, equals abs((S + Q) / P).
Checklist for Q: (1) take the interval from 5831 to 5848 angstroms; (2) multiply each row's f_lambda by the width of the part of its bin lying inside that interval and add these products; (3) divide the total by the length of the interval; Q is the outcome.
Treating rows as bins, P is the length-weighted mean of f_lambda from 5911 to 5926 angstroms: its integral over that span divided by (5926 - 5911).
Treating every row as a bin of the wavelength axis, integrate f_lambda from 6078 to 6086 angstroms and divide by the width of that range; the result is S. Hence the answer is 2.03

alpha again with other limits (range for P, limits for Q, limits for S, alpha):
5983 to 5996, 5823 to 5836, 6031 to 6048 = 2.08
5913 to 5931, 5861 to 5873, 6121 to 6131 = 1.99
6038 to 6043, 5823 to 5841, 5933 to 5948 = 2.16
